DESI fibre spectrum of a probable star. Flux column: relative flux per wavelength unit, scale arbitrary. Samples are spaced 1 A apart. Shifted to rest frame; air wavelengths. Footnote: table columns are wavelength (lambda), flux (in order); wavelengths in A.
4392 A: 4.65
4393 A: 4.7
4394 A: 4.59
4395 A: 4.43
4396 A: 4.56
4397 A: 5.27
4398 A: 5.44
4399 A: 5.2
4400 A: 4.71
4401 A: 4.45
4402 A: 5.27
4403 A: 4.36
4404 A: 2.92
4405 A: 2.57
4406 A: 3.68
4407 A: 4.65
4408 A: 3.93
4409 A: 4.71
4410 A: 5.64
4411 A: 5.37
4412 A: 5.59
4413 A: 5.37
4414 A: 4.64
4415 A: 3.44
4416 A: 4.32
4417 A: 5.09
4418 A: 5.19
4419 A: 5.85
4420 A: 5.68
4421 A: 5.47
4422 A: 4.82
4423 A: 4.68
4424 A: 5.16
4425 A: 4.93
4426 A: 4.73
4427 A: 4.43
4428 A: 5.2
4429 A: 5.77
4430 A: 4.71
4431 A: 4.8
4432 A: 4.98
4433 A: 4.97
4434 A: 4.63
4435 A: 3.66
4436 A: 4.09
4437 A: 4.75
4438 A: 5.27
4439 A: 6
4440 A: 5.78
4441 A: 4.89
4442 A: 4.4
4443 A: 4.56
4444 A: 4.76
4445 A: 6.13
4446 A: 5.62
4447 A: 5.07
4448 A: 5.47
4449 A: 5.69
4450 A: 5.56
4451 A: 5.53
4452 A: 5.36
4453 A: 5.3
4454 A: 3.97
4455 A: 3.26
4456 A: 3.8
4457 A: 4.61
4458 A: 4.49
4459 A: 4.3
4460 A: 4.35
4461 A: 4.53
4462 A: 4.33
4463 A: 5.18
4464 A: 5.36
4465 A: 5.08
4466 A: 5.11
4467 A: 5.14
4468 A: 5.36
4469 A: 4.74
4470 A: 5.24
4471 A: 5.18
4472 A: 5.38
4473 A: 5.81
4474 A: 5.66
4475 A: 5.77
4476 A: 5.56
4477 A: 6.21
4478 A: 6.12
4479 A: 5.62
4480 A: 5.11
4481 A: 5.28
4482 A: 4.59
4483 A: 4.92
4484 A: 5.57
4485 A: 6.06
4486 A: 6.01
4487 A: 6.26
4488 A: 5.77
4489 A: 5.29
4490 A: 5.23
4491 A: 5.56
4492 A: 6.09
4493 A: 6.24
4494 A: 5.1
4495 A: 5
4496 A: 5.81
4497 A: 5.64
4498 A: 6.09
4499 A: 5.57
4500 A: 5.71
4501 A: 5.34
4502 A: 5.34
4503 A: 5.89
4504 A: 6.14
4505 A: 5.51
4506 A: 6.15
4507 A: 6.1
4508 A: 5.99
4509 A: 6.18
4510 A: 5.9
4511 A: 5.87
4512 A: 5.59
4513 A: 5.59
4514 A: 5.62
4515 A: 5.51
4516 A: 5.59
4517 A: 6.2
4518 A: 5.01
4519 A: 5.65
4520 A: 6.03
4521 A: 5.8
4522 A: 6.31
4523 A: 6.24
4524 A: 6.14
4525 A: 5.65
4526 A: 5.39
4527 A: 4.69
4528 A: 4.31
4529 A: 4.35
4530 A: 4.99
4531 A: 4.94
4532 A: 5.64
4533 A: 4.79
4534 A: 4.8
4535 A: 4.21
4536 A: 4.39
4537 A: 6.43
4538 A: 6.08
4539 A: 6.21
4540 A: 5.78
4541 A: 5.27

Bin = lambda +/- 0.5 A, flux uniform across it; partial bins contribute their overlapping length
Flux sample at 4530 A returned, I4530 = 4.99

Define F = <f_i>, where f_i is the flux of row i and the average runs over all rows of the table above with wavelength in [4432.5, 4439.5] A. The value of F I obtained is 4.8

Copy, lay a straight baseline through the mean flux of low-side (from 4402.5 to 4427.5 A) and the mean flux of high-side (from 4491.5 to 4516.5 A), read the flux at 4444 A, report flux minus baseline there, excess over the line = -0.27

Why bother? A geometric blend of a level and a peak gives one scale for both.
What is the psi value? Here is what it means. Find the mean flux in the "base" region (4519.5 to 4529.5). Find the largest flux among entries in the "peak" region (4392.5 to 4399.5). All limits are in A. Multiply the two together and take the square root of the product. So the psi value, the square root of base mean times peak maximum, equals 5.47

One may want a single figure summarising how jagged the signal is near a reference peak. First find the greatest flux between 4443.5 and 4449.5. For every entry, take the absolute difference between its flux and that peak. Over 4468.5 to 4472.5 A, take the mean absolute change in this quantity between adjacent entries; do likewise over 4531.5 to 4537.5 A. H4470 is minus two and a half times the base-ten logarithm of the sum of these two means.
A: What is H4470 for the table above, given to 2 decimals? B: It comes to 0.15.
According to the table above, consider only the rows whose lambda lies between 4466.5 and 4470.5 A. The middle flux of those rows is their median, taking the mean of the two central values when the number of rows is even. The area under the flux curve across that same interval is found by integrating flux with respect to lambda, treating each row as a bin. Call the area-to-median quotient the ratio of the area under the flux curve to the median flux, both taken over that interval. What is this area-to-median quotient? 3.95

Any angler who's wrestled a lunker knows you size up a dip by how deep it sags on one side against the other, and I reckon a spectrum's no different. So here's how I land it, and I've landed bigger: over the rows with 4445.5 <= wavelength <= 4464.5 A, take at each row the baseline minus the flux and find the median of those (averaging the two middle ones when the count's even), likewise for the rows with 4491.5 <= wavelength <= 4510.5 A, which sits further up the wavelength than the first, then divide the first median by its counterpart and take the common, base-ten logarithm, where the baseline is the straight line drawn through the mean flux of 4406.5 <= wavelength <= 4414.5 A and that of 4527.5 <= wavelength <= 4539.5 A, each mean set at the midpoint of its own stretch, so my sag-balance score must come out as -1.2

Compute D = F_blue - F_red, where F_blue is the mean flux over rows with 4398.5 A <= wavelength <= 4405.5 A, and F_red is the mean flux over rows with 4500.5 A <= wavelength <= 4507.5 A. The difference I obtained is -1.6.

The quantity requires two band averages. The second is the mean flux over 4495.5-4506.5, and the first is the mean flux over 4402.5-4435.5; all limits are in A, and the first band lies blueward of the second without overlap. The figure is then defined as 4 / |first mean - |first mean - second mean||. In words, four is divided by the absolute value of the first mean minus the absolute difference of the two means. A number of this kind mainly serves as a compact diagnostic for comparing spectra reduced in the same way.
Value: 1.08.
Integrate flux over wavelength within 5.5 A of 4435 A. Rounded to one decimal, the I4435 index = 53.6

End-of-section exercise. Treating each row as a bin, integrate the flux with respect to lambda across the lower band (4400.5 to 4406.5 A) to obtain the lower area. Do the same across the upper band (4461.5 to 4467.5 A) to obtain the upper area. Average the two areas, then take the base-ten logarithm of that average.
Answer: 1.43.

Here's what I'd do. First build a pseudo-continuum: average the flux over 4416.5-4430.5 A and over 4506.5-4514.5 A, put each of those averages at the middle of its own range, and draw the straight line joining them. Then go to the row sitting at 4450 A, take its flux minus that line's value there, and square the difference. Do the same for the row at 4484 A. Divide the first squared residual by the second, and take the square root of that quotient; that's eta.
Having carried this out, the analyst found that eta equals 3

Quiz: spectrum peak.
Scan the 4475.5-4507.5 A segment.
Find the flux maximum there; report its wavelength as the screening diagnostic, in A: 4487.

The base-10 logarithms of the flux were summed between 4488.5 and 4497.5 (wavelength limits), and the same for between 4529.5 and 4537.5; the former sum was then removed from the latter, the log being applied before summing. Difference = -1.1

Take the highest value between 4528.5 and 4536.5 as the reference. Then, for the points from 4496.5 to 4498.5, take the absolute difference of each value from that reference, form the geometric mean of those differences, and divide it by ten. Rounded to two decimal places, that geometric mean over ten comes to 0.00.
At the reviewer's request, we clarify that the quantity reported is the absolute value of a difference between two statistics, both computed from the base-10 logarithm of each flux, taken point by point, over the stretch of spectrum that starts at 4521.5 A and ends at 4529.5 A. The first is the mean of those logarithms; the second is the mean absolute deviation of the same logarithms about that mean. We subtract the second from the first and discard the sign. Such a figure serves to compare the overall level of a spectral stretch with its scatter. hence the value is 0.67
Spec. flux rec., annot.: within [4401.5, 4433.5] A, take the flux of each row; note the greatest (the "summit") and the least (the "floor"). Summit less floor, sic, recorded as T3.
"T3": 3.28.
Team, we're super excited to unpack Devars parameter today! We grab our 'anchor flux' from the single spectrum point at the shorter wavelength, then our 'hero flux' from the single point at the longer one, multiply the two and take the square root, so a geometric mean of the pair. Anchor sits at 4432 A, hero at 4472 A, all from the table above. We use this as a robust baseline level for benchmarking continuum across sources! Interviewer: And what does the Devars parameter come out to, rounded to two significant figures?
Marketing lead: 5.2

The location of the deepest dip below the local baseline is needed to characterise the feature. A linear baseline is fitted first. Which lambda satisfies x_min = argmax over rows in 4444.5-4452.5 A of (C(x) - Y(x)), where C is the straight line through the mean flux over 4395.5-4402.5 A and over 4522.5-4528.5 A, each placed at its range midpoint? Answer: 4447 A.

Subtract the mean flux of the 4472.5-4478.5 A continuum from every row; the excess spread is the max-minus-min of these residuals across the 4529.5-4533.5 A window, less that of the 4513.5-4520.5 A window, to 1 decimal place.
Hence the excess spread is -0.3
